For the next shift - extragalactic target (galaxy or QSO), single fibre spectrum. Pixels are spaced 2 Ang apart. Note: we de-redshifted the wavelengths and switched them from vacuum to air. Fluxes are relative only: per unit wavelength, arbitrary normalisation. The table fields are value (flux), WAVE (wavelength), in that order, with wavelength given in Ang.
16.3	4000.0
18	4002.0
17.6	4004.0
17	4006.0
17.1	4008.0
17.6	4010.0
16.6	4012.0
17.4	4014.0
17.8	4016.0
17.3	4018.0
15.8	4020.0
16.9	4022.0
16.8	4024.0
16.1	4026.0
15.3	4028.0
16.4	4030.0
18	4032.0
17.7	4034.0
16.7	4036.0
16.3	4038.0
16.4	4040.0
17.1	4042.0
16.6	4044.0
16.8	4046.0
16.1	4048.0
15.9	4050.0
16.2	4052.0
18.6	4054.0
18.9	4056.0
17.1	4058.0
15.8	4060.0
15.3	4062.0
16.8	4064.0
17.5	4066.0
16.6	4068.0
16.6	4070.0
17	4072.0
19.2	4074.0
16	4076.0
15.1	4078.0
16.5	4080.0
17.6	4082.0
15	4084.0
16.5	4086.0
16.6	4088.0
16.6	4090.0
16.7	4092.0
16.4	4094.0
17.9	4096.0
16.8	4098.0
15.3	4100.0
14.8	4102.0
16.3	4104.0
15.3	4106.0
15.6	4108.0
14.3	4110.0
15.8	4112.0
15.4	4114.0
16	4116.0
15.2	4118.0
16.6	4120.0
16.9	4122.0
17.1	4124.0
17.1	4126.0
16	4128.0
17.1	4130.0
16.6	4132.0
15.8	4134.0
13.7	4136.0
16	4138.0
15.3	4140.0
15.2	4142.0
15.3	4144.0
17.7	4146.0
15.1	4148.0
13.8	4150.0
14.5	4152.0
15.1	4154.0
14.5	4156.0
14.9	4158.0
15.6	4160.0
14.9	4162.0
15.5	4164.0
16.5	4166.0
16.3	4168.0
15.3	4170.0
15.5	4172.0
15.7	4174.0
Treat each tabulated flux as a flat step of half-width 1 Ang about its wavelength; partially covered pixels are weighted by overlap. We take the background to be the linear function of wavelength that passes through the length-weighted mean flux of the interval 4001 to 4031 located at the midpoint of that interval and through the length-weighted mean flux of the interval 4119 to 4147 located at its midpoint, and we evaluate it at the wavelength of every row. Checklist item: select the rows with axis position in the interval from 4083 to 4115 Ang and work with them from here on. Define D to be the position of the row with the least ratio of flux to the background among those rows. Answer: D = 4110.0 Ang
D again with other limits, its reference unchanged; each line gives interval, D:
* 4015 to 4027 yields 4020.0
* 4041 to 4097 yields 4084.0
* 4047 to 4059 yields 4050.0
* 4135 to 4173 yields 4136.0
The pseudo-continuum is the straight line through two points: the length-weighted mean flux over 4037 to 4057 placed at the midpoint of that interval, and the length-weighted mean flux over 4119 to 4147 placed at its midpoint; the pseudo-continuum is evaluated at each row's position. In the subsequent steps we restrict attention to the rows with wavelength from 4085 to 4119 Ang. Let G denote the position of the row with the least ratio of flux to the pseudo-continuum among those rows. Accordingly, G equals 4110.0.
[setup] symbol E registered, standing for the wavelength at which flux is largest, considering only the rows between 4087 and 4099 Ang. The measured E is 4096.0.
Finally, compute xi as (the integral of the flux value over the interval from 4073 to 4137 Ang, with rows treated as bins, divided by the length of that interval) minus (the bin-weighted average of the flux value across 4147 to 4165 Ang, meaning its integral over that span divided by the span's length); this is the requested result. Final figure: 1.30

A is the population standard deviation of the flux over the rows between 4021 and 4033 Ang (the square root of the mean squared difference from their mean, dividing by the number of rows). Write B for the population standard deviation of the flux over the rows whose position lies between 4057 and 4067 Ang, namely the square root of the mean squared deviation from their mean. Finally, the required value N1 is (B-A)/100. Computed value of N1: 0.0000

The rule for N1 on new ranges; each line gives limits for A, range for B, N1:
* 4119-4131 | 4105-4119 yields 0.0011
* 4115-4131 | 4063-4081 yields 0.0040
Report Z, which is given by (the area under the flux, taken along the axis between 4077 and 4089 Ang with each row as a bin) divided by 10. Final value 19.5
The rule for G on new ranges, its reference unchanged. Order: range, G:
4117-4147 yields 4136.0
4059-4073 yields 4062.0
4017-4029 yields 4028.0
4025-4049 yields 4028.0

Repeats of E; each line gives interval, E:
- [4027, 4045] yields 4032.0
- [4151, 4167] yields 4166.0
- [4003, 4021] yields 4016.0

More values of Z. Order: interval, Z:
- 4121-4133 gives 20.2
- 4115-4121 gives 9.6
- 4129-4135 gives 9.9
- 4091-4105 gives 22.8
